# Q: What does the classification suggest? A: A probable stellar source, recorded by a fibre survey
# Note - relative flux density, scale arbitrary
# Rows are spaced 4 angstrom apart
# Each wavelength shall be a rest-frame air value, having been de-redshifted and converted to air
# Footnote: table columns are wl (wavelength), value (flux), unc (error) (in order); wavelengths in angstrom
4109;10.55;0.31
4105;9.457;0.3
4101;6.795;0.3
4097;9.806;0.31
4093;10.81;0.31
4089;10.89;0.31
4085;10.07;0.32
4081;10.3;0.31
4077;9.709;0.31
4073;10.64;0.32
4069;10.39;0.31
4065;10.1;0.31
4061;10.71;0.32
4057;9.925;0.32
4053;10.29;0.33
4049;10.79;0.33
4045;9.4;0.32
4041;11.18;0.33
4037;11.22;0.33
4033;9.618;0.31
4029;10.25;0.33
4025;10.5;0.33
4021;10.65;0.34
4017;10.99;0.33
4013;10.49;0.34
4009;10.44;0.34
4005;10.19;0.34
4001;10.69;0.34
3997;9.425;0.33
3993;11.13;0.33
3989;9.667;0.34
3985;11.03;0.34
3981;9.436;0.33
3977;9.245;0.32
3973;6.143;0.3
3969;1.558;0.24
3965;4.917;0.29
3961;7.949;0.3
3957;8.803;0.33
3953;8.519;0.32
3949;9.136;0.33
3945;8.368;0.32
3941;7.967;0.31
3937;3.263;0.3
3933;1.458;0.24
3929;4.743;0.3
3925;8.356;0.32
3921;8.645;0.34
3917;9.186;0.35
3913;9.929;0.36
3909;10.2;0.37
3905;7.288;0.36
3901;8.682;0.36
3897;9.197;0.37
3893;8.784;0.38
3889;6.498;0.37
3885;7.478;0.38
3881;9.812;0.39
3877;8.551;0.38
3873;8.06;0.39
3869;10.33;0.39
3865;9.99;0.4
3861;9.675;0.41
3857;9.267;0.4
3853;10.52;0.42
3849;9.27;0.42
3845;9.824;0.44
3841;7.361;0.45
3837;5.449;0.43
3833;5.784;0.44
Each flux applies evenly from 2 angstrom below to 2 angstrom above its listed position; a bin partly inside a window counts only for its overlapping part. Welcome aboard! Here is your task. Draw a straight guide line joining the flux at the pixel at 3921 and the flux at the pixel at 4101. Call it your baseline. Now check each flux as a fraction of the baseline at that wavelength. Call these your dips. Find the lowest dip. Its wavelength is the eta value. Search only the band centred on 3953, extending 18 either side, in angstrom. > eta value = 3969 angstrom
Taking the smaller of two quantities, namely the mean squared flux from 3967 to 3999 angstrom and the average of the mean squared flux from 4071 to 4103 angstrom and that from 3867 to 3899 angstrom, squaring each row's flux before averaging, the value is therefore 80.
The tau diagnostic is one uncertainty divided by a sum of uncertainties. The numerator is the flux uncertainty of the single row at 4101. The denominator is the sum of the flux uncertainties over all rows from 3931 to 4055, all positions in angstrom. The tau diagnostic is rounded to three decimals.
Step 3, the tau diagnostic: 0.030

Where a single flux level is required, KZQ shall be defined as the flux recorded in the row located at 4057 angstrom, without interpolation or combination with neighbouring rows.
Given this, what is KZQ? 9.925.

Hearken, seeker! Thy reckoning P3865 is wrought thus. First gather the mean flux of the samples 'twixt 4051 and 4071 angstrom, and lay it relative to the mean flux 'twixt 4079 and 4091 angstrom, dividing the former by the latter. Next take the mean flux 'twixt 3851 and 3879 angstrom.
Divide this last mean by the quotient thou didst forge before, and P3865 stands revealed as 9.6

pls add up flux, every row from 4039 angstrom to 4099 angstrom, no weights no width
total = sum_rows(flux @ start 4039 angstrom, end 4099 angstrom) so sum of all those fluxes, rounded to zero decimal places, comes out 155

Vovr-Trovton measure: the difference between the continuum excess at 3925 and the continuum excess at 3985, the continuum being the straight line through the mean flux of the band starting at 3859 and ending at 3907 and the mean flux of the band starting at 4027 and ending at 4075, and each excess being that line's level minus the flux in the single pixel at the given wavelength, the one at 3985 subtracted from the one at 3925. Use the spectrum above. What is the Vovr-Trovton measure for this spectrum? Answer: 2.1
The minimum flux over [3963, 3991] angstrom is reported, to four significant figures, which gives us 1.558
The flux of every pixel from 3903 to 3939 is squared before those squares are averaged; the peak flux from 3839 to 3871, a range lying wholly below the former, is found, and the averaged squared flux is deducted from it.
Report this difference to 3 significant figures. -47.3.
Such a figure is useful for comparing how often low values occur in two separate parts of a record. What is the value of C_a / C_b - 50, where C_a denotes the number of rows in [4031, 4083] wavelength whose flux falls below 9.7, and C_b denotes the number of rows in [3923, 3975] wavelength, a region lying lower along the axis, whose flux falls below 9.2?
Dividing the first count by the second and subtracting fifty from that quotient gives -49.8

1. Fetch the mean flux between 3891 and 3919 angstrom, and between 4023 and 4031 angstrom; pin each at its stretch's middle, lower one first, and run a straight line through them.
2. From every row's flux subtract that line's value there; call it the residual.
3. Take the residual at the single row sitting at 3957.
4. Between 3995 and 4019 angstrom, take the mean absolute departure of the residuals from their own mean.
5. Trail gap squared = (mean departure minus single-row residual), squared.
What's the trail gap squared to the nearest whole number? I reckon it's 1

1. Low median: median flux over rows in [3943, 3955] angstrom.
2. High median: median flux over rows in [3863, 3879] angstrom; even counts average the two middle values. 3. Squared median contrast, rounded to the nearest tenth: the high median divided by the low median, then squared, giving 1.2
